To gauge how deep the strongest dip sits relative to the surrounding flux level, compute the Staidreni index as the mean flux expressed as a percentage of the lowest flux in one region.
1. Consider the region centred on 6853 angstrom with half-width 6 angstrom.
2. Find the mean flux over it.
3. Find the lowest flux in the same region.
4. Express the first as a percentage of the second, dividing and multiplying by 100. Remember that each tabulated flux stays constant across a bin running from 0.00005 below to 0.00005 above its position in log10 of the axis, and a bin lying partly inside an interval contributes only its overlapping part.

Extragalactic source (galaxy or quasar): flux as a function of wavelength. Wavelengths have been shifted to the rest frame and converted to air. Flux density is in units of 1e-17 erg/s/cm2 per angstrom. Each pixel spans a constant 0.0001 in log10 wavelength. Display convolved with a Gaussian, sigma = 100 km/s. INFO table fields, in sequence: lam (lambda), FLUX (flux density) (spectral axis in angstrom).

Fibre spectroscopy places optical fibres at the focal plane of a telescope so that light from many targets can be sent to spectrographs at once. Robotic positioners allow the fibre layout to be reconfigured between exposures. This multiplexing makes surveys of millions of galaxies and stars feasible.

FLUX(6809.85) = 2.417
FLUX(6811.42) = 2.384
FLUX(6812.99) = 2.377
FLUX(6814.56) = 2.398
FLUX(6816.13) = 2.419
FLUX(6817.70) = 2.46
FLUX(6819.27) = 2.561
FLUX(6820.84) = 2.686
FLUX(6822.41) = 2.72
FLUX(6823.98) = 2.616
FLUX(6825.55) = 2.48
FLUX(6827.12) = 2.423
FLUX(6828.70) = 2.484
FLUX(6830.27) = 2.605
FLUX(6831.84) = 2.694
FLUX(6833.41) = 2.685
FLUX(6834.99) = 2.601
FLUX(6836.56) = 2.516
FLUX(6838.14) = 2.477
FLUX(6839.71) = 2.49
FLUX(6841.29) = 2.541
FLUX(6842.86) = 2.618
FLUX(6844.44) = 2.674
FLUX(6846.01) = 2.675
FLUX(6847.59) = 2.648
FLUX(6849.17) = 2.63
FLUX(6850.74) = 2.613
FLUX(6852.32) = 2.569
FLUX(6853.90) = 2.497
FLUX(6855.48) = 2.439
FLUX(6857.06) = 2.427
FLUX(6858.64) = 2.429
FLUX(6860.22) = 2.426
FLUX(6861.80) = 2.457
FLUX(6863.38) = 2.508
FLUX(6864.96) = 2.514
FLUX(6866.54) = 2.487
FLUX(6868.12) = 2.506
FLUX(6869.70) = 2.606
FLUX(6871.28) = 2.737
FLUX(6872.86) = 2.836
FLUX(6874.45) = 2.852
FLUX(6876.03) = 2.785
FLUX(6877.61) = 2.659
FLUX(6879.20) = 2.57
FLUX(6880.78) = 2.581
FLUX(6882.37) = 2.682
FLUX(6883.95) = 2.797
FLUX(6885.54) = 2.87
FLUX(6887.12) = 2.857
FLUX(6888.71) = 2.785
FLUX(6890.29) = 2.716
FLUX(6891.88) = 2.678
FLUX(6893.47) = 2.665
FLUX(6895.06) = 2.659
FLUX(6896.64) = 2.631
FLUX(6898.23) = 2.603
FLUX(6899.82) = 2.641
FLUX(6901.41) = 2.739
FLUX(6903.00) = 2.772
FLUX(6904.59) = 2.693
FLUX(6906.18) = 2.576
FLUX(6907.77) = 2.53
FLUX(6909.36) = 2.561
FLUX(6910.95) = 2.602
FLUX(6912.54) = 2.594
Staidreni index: 104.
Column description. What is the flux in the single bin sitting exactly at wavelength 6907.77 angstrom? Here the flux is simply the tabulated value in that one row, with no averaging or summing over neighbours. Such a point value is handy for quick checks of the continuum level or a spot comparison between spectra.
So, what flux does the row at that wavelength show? 2.53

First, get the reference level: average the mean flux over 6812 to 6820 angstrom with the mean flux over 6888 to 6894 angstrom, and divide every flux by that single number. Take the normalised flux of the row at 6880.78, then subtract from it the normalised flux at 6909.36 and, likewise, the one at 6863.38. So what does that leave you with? -0.97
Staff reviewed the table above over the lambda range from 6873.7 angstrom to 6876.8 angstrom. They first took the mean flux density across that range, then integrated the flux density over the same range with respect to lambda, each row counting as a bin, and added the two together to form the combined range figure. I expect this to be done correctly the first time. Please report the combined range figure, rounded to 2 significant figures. 12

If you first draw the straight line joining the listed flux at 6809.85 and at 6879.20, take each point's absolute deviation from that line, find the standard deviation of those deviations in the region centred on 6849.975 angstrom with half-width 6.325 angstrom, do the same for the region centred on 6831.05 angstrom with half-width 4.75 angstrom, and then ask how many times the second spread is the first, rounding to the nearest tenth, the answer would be 1.5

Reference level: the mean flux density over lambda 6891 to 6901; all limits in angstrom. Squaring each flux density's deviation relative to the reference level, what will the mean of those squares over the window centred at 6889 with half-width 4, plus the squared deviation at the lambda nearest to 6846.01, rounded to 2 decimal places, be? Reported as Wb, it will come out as 0.02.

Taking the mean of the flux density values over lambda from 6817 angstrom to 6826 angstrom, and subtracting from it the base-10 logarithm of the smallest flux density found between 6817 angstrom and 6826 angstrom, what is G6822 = 2.20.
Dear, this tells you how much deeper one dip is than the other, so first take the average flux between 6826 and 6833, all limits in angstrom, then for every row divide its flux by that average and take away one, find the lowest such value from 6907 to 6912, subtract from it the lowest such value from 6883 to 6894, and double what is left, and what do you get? -0.11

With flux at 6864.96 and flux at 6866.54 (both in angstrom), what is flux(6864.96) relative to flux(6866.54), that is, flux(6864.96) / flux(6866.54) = 1.01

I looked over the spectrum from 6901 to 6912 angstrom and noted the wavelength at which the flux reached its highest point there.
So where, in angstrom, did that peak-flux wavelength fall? 6903.00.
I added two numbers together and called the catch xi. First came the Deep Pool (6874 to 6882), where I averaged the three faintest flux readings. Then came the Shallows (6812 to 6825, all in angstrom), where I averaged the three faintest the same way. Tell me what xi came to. 5.00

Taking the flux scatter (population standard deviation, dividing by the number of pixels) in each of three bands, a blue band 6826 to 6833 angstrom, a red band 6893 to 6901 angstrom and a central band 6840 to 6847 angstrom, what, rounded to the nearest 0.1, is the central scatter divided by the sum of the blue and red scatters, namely 0.4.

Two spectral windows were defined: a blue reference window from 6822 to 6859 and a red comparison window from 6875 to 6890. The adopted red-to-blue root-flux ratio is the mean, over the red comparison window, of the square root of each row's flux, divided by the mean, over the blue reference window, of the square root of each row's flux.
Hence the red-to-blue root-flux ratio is 1.03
